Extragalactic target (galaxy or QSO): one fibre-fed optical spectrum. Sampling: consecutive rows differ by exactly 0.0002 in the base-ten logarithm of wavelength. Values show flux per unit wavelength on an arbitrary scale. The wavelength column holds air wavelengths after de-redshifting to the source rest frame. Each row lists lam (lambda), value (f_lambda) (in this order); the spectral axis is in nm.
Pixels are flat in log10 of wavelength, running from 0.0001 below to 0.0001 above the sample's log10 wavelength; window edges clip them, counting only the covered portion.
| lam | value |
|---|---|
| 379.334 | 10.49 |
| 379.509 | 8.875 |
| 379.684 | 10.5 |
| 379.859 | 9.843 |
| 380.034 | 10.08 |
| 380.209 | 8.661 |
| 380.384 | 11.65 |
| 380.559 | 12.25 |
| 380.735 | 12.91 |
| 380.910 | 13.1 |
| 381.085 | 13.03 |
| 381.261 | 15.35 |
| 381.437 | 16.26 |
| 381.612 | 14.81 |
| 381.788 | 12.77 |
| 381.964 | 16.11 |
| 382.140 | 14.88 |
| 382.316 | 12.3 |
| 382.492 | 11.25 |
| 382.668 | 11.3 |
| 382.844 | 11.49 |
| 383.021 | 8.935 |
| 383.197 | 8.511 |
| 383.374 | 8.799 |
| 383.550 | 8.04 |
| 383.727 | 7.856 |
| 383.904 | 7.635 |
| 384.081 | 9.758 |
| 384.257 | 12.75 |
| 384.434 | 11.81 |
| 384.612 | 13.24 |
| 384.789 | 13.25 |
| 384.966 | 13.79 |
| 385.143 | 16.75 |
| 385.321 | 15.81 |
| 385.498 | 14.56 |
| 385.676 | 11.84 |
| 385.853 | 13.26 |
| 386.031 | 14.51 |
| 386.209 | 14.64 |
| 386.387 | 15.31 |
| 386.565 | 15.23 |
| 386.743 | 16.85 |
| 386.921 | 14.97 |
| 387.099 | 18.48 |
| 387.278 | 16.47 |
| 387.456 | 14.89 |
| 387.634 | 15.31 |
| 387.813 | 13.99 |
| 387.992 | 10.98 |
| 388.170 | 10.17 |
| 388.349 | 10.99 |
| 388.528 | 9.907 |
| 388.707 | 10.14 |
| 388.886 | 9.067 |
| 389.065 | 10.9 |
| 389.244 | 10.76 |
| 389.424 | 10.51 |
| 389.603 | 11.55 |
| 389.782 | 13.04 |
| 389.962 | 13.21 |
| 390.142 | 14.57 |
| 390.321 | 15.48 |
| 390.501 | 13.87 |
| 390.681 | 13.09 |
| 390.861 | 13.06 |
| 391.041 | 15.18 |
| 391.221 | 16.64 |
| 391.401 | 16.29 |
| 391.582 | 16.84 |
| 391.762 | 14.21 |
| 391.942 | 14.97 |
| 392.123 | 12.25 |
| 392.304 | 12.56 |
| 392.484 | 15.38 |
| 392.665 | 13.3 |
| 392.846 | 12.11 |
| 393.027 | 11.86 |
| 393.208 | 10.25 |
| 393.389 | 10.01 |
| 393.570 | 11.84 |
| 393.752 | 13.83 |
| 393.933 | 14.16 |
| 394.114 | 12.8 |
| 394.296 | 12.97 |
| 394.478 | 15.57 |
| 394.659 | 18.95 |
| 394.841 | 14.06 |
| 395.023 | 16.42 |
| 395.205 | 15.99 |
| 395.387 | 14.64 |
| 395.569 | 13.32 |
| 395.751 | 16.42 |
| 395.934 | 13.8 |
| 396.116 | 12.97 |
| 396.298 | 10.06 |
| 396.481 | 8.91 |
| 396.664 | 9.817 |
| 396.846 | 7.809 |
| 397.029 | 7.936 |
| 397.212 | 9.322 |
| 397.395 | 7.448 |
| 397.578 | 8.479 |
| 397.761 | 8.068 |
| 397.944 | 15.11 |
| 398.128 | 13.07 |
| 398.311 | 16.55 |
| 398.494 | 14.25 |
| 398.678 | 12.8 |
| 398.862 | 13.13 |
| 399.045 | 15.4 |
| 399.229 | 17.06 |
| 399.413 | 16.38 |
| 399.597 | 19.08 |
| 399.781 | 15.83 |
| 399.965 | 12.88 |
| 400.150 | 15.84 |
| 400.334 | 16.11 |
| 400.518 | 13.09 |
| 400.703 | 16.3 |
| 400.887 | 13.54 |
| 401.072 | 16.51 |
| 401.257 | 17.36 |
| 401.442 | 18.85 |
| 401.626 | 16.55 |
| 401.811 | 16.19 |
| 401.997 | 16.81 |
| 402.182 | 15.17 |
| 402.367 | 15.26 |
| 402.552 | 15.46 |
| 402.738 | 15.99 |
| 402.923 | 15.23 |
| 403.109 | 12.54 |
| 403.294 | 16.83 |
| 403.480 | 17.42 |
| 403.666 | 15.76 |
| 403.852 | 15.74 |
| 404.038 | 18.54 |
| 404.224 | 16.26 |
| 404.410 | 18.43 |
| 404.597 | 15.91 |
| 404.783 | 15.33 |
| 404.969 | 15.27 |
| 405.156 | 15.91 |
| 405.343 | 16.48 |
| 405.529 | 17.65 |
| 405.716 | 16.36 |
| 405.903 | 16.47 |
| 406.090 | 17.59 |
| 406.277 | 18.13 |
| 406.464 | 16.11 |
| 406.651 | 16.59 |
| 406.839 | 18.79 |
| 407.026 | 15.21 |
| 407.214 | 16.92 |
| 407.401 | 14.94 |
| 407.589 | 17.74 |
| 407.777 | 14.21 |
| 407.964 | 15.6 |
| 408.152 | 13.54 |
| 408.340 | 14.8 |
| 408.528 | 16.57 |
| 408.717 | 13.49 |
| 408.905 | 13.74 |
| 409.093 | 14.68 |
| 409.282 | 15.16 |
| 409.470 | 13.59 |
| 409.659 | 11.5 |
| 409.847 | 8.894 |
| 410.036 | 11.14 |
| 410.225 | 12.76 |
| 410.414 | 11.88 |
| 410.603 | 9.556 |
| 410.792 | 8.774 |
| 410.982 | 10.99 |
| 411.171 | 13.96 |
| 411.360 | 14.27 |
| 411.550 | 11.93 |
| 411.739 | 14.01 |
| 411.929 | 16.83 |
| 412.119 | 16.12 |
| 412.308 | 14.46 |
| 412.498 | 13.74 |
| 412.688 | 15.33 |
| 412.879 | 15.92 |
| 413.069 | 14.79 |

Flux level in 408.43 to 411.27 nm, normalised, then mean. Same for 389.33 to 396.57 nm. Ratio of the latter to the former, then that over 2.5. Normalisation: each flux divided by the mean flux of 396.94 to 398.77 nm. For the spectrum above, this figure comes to 0.44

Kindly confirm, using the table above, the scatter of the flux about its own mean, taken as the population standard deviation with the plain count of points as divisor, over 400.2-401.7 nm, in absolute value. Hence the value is 1.8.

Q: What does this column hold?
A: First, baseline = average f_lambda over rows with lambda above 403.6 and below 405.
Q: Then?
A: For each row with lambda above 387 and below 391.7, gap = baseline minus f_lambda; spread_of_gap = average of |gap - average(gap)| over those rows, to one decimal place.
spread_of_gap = 2.2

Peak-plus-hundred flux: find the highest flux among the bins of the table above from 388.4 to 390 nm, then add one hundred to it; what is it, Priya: 113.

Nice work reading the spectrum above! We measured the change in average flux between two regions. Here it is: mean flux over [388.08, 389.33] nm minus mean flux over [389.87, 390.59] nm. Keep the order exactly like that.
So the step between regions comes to -4.0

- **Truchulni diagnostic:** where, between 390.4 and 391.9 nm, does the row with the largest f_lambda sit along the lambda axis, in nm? 391.582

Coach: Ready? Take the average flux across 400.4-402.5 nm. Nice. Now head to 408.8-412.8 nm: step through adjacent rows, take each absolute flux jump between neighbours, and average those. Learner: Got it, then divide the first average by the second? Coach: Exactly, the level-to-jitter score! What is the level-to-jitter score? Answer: 9.7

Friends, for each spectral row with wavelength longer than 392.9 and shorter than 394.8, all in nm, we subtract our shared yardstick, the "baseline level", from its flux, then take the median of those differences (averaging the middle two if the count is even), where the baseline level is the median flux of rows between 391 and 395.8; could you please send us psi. -1.3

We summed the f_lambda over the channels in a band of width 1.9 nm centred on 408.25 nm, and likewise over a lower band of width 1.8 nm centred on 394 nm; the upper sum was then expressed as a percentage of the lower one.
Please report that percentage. 111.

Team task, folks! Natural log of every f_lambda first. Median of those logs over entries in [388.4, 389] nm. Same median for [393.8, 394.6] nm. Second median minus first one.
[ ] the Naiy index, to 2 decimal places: 0.31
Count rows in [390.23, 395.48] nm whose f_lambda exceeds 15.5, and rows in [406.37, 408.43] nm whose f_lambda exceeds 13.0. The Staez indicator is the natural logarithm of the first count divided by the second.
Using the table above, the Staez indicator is -0.45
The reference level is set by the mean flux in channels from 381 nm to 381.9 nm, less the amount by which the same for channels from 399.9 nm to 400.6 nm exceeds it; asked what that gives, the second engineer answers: 14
